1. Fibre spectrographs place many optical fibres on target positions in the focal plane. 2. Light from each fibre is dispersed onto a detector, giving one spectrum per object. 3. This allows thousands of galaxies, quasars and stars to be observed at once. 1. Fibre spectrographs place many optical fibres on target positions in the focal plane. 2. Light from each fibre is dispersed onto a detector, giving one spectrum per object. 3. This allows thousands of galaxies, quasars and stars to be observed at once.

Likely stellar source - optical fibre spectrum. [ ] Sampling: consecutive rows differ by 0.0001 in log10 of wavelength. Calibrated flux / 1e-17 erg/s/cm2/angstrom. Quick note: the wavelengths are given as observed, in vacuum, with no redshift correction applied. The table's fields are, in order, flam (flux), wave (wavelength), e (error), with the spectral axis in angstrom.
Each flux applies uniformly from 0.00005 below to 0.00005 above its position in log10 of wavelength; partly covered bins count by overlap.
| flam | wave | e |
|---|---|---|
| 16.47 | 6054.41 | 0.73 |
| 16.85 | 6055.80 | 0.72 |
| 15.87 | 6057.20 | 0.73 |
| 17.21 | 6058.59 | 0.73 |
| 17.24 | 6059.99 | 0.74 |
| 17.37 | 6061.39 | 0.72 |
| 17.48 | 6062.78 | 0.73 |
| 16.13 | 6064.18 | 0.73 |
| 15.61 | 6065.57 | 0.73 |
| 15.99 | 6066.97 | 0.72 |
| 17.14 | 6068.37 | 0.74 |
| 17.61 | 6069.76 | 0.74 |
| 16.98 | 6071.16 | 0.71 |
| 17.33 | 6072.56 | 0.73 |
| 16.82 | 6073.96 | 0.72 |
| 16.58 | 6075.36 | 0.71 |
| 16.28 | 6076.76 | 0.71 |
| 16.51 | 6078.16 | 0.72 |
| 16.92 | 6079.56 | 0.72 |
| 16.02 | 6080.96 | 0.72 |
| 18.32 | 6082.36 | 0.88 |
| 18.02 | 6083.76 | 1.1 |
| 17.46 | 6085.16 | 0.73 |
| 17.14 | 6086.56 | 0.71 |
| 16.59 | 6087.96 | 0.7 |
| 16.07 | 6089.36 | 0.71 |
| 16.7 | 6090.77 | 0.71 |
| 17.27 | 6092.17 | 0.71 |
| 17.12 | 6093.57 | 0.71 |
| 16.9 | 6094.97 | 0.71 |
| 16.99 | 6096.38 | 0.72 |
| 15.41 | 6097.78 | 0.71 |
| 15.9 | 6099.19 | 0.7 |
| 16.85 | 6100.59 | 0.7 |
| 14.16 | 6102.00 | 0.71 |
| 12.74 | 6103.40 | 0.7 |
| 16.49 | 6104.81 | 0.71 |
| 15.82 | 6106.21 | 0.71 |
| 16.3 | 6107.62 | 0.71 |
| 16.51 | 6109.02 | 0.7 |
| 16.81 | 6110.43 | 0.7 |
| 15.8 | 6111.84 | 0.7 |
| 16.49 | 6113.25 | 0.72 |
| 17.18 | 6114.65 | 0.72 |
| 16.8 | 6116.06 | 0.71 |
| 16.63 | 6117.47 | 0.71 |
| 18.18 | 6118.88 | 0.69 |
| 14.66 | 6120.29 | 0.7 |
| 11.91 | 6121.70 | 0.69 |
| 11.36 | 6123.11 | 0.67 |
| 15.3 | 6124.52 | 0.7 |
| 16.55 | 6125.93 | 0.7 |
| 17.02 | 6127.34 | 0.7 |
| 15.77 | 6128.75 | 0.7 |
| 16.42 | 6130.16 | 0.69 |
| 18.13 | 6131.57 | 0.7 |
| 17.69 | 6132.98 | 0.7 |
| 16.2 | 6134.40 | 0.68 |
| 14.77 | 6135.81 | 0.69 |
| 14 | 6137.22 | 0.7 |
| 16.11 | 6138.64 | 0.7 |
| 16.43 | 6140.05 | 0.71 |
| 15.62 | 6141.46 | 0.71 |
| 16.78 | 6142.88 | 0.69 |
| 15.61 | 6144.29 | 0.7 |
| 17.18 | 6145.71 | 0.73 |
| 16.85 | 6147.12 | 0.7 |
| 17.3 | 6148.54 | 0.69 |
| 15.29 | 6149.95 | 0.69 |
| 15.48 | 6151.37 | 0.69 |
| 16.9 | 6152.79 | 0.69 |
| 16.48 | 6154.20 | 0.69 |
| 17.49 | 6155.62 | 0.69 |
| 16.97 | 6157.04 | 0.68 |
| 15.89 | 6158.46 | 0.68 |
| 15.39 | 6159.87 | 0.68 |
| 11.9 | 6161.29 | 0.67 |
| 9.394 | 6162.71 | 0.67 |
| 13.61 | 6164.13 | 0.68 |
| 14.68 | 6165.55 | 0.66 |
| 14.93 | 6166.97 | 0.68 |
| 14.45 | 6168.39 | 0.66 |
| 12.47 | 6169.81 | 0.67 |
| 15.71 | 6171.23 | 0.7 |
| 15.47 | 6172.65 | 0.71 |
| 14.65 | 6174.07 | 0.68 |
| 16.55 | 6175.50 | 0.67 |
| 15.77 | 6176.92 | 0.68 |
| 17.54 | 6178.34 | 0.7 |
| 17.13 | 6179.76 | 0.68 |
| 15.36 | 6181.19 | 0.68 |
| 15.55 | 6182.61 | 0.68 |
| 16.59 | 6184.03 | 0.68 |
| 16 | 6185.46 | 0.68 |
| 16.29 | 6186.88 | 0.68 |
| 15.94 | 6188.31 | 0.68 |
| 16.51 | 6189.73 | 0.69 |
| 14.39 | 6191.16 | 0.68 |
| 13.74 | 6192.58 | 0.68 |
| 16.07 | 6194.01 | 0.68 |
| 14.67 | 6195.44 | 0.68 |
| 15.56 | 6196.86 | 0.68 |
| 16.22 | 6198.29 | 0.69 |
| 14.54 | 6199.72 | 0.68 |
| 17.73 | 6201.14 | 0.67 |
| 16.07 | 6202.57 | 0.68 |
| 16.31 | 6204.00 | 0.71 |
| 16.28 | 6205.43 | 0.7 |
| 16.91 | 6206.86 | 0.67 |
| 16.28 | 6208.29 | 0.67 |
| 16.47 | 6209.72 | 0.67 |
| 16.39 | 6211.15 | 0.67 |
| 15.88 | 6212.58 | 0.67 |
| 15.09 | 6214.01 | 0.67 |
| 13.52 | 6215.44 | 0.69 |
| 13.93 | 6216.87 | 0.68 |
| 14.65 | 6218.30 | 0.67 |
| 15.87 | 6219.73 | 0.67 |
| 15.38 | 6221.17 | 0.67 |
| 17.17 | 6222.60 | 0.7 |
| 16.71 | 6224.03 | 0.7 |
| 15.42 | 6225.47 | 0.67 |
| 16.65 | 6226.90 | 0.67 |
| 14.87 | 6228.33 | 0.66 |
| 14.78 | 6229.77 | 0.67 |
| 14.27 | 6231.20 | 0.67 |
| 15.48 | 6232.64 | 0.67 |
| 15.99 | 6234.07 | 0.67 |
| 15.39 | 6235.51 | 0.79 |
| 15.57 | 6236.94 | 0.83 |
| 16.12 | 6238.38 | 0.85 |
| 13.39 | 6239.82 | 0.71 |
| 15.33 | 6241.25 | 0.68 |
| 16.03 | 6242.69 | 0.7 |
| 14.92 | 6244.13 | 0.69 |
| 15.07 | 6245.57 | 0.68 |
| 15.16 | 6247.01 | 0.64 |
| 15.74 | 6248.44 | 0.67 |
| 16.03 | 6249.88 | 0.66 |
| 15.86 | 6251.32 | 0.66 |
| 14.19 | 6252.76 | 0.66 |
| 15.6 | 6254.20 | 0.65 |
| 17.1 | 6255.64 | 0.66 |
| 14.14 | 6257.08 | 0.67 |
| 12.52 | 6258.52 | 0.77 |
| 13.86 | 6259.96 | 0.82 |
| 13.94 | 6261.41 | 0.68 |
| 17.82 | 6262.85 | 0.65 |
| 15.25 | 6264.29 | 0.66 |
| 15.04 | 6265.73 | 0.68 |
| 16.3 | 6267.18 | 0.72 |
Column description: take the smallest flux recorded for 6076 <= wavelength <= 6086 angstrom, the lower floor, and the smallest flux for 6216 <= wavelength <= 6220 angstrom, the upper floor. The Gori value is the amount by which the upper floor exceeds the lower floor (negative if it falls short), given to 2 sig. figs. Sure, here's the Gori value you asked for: -2.1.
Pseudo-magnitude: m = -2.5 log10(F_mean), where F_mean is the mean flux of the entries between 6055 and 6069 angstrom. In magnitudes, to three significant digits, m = -3.06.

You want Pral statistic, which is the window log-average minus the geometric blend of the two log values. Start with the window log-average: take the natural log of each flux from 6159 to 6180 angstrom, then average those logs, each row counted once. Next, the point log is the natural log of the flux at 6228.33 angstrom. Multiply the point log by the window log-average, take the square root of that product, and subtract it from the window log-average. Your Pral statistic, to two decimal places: -0.01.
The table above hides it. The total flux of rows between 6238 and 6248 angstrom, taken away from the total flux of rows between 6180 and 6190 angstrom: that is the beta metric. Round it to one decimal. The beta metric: 6.2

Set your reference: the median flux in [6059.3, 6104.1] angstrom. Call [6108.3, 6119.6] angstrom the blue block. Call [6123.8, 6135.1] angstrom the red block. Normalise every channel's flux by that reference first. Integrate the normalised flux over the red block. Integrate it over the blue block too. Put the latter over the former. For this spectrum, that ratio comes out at 1.01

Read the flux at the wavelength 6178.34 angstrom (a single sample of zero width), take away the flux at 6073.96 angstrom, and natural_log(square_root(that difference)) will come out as -0.16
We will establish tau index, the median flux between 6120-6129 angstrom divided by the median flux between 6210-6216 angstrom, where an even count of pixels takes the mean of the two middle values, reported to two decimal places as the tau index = 0.99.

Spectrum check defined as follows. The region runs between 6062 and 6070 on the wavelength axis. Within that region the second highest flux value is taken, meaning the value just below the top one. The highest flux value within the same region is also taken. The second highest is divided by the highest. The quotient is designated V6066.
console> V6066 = 0.993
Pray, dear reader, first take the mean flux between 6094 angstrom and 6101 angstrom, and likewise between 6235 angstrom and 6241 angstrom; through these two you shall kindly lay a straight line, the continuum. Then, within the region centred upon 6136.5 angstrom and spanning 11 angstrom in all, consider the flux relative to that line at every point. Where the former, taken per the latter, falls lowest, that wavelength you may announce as 6137.22 angstrom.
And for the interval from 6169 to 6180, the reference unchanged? 6169.81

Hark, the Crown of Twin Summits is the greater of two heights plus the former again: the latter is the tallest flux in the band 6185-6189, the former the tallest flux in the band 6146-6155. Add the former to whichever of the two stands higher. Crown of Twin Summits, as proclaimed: 34.60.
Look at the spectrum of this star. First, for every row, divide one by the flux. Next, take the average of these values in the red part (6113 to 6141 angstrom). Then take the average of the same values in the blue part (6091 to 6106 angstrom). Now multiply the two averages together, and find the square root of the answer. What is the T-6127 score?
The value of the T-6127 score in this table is 0.0635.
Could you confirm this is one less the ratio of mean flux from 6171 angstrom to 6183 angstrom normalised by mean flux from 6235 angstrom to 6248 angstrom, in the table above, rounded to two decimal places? -0.05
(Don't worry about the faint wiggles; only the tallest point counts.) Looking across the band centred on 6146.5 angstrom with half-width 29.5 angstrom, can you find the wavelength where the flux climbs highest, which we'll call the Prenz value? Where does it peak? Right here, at 6118.88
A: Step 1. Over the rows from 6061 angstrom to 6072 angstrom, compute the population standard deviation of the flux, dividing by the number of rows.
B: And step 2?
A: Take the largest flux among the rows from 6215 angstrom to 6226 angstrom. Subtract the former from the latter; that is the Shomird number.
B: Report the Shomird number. 16.5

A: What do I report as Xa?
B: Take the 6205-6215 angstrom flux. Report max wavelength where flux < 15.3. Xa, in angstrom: 6214.01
